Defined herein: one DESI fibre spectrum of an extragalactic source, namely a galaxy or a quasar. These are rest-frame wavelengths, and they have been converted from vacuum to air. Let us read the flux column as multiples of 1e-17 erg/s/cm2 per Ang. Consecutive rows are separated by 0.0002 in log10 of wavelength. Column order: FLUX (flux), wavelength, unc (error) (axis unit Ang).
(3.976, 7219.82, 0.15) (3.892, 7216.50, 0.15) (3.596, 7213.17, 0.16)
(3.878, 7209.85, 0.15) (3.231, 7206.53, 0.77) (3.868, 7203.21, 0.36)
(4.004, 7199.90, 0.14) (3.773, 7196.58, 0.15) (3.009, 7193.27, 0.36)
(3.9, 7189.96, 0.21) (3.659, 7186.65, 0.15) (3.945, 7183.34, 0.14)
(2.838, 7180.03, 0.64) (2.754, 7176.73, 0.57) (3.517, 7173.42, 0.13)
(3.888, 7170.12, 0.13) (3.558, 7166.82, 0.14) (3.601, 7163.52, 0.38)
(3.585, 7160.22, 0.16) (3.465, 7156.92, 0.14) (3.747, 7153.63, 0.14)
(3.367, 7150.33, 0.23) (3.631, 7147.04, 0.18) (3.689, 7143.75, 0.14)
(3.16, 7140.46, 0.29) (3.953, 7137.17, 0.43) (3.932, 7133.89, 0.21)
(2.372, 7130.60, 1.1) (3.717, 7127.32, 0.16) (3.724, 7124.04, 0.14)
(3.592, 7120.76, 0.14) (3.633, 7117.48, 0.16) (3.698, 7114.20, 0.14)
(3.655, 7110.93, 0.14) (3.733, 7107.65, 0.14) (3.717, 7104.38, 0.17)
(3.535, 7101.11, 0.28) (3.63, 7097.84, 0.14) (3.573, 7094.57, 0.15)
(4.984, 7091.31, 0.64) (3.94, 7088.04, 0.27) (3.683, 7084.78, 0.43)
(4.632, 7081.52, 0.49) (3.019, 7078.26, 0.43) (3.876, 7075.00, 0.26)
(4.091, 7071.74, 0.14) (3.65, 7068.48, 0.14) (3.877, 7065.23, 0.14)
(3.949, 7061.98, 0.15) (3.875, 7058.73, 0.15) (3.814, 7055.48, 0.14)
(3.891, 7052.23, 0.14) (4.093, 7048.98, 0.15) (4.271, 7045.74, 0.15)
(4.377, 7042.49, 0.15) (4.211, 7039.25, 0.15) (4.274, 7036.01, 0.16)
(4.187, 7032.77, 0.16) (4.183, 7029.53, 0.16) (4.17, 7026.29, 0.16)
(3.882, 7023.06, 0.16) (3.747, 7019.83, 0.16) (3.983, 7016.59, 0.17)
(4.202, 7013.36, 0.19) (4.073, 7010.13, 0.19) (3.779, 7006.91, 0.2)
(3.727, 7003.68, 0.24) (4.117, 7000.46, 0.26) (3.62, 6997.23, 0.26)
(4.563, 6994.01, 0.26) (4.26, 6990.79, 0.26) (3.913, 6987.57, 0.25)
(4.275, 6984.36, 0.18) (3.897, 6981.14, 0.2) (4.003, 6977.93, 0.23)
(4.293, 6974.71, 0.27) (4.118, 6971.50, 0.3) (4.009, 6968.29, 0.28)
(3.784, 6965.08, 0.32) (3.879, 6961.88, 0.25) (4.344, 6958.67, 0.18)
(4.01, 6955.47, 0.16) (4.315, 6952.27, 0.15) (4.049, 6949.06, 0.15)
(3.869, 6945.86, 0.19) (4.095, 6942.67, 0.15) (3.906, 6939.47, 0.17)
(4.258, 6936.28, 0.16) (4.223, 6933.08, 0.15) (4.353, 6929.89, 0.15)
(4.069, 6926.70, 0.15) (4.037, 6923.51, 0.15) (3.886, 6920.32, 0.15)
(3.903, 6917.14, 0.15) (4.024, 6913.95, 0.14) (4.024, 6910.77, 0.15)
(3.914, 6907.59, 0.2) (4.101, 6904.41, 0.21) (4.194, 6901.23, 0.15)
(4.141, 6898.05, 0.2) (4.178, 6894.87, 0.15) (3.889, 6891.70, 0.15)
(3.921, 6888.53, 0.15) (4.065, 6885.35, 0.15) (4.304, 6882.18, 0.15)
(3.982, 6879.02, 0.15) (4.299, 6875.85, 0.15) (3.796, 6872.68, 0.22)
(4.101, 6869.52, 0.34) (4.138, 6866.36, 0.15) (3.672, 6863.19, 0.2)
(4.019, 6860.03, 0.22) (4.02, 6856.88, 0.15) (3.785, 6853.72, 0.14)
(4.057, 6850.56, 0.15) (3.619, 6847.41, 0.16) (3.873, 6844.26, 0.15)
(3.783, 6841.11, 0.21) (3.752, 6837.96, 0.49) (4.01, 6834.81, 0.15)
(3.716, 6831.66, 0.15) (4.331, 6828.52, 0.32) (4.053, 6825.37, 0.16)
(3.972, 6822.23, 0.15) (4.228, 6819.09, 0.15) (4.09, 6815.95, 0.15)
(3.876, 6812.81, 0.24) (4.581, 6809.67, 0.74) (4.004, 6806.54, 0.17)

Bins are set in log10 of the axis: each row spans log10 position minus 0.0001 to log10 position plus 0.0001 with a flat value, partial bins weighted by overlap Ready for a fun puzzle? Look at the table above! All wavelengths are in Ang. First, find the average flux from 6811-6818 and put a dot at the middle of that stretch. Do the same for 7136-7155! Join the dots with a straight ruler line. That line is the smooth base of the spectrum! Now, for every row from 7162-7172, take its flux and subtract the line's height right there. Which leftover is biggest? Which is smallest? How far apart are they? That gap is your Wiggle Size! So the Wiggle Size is 0.334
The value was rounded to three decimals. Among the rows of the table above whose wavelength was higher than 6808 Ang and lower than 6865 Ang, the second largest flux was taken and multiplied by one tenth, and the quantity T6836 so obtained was 0.433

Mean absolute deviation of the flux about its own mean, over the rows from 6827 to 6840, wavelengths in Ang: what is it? 0.218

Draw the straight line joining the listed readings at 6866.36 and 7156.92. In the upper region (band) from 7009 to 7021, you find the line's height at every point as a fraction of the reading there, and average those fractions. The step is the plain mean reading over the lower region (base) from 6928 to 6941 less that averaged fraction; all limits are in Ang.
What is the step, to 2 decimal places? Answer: 3.24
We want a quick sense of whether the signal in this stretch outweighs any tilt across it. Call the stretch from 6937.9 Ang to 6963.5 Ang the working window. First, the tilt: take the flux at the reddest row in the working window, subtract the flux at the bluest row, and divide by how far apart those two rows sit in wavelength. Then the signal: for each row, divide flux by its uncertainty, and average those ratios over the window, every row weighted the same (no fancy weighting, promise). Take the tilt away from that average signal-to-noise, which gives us 23.9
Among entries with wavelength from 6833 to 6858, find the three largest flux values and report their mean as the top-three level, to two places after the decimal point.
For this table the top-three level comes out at 4.03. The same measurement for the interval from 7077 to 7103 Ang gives 4.52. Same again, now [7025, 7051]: 4.31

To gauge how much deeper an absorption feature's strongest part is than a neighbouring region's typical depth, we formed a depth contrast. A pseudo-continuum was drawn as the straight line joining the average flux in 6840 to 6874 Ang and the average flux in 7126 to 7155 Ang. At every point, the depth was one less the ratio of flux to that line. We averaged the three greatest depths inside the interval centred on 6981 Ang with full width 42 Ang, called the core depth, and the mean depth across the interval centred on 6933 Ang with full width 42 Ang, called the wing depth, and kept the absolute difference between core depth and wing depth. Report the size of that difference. 0.068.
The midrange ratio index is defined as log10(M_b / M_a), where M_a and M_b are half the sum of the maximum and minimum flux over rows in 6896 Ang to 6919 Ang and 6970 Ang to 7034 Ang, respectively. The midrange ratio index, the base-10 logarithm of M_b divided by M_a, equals 0.00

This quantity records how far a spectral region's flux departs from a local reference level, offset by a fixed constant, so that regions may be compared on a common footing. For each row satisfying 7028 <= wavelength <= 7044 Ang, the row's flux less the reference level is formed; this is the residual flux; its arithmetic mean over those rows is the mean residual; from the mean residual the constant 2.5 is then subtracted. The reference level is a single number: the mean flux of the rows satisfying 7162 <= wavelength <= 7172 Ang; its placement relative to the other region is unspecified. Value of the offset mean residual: -1.9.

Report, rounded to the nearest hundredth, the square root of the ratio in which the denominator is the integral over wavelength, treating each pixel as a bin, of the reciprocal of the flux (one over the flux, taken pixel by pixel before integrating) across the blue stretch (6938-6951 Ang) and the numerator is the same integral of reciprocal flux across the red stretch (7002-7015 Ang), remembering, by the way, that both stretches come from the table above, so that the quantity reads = 1.01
